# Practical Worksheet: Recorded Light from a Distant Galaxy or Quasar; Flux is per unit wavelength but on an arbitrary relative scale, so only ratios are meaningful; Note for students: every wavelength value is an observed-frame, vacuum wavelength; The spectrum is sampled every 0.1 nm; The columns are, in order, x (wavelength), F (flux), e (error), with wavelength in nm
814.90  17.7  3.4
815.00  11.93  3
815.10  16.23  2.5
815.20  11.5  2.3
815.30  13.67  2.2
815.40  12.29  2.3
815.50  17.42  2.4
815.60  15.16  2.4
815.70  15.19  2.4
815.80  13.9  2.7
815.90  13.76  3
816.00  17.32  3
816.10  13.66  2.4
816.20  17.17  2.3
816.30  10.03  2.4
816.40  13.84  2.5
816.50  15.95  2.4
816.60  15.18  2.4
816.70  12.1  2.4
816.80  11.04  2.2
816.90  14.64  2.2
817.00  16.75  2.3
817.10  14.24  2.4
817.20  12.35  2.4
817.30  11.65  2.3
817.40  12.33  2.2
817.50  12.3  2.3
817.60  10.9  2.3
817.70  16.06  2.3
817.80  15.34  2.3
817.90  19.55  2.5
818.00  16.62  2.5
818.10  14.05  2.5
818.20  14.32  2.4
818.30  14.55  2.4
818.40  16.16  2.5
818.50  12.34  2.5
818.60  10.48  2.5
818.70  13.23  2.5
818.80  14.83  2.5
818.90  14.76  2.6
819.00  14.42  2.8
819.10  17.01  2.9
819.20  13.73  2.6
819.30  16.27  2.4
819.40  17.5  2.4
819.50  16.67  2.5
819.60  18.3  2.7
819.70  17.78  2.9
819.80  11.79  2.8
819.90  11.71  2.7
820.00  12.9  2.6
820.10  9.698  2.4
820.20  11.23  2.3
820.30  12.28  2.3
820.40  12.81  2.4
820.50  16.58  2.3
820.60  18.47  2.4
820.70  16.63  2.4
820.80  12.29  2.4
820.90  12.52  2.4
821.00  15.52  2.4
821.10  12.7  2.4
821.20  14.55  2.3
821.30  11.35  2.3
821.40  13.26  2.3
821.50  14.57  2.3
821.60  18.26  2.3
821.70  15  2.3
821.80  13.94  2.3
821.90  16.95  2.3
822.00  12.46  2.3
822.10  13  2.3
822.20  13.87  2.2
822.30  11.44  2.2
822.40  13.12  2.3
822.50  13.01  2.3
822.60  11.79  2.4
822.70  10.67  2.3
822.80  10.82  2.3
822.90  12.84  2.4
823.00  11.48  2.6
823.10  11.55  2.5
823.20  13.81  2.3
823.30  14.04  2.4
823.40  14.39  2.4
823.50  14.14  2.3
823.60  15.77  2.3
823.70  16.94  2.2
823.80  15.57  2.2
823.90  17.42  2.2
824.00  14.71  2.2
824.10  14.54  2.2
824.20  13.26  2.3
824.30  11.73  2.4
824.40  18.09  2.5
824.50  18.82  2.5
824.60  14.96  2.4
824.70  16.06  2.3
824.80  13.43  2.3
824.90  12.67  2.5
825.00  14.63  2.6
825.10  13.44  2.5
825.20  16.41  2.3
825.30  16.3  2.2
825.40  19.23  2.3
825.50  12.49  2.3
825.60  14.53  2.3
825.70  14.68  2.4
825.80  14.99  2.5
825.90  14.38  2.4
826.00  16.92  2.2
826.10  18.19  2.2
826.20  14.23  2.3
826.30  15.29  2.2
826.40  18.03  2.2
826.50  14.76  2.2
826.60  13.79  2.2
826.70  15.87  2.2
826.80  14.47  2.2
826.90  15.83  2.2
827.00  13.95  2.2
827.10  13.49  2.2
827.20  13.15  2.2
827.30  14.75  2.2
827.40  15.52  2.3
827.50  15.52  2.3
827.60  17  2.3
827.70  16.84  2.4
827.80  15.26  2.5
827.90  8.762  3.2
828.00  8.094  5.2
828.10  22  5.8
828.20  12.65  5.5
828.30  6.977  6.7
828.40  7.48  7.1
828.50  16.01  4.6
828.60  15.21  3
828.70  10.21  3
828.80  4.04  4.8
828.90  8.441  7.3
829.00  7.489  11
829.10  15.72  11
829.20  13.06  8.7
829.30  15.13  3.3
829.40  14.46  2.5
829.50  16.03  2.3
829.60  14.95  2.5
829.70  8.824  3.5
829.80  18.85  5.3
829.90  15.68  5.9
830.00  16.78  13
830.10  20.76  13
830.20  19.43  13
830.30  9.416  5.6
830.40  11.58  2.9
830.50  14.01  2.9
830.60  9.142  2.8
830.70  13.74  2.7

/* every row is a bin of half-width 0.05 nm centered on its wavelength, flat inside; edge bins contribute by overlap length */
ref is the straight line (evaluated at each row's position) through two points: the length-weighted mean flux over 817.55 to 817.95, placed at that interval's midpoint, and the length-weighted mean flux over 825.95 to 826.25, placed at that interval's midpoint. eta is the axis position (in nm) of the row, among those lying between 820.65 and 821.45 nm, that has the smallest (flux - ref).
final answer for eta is 821.30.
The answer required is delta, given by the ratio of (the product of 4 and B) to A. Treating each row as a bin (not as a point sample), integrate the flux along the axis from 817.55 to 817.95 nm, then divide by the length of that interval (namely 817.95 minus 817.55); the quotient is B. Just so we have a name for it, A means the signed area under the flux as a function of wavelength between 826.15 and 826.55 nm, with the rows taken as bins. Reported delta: 9.9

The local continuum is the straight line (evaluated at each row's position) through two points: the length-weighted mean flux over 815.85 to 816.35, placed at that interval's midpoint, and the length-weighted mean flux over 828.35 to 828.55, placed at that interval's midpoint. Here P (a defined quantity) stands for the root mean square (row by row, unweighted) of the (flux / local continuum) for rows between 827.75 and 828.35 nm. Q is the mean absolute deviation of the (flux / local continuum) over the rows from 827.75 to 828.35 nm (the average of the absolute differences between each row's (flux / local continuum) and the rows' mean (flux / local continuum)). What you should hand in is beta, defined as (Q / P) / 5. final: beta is 0.065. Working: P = 1.13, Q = 0.367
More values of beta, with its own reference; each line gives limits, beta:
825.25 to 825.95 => 0.018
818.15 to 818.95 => 0.019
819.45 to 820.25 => 0.040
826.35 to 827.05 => 0.015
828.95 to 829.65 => 0.029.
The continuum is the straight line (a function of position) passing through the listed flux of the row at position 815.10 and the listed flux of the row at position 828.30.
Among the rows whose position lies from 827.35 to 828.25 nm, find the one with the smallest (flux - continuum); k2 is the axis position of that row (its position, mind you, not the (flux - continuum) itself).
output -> 828.00 nm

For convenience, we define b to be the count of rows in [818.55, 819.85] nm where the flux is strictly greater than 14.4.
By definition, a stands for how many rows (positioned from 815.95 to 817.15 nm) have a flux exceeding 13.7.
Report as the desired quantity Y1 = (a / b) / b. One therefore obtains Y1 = 0.10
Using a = 8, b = 9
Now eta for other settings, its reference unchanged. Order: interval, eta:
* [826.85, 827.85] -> 827.20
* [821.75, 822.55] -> 822.30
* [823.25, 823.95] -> 823.30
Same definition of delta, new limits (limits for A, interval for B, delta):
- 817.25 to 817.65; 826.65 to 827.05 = 12.7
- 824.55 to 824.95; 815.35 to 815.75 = 10.5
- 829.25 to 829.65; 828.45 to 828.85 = 7.5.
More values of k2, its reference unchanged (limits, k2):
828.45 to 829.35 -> 828.80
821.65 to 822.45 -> 822.30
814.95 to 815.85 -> 815.20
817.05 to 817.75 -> 817.60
